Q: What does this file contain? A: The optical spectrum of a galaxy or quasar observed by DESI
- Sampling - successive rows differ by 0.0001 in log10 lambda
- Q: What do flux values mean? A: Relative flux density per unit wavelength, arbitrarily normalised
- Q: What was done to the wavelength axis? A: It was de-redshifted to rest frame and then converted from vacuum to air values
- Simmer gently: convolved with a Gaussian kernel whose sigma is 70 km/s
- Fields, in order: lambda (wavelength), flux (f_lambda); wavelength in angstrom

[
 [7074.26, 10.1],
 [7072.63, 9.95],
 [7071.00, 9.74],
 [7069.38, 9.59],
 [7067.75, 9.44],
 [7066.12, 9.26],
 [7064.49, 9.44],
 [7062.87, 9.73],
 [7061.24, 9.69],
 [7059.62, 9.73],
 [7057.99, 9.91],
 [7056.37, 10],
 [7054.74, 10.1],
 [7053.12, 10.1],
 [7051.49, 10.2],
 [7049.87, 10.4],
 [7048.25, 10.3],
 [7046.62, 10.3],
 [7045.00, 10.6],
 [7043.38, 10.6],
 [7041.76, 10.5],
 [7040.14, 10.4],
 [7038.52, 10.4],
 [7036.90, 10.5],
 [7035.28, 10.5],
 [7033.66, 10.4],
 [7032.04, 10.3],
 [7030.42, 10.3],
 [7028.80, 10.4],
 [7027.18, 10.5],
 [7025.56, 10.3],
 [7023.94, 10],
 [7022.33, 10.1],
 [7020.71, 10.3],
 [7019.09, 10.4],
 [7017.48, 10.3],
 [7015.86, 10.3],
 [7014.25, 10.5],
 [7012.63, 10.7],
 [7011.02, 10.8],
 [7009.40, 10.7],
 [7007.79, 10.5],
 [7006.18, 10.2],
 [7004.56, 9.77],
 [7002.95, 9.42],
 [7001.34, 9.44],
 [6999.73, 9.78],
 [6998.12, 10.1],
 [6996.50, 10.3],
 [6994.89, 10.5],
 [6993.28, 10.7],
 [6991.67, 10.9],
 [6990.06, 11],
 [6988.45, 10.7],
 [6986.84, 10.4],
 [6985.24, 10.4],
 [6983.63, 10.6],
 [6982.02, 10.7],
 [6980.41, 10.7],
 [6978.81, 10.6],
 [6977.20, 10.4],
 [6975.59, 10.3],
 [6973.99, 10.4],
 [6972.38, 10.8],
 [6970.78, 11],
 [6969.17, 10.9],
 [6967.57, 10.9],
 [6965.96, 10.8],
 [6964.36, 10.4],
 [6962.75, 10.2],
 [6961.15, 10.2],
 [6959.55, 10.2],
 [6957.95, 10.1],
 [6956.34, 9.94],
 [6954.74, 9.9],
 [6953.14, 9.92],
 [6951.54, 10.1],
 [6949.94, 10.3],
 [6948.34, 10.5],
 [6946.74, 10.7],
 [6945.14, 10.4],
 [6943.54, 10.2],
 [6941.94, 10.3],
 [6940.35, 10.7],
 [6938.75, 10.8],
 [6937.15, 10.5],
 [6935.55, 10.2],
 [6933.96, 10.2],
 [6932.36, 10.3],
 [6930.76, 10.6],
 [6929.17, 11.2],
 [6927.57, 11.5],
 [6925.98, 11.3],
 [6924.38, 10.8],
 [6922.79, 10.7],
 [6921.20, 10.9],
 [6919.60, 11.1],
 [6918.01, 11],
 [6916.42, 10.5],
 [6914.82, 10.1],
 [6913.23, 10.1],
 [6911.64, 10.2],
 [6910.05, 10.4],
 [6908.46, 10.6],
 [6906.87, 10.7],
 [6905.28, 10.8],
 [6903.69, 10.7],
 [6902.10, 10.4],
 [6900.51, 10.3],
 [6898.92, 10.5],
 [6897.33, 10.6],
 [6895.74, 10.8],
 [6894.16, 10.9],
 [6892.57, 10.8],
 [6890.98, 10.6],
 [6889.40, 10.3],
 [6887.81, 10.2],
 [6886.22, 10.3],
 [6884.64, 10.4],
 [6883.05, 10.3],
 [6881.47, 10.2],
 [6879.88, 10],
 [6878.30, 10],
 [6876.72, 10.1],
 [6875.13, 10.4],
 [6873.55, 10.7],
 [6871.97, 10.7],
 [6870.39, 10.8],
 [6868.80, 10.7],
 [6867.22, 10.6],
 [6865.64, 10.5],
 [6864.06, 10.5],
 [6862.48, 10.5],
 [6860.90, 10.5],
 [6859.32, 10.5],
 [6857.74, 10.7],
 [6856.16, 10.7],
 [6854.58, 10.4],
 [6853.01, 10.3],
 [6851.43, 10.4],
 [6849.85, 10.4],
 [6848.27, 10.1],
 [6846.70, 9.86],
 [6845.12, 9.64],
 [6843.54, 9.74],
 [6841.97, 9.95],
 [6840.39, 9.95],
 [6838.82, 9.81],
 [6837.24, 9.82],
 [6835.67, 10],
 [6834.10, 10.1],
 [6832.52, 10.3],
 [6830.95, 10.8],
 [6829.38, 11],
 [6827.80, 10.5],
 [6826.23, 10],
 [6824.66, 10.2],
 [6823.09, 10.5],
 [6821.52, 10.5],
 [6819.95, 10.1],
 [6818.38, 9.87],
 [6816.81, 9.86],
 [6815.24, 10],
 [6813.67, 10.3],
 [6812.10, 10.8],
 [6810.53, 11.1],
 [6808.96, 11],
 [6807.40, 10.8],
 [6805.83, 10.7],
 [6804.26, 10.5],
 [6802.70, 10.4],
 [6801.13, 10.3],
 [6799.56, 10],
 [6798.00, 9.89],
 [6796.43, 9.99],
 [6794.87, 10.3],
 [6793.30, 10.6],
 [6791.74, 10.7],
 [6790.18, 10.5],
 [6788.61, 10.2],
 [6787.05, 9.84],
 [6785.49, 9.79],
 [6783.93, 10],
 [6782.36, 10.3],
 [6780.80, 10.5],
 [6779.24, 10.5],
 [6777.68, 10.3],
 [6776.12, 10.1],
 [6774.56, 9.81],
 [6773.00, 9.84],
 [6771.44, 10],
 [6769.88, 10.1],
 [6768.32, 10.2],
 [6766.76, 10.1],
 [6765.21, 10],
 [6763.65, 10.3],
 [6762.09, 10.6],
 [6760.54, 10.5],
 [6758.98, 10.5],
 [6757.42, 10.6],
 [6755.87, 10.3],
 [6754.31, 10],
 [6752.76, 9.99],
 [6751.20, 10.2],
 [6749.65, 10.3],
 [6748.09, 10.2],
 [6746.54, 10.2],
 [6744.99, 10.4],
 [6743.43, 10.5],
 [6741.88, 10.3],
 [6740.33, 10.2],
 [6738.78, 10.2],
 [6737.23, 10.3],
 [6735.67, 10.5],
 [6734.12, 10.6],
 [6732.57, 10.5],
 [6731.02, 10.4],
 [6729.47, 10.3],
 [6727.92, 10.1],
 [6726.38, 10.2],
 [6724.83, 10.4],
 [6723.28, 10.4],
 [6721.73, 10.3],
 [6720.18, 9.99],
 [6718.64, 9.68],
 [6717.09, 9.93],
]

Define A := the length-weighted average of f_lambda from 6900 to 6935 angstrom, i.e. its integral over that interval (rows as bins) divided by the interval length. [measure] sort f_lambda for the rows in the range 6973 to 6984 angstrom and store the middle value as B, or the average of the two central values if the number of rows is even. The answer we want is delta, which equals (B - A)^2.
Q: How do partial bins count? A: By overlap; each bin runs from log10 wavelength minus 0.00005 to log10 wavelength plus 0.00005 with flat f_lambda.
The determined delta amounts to 0.003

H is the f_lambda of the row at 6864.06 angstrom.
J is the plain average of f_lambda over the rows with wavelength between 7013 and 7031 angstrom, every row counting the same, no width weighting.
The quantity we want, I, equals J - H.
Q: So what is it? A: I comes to -0.2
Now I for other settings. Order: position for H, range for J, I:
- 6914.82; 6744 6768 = 0.2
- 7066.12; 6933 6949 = 1.2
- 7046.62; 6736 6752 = 0.0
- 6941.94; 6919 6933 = 0.6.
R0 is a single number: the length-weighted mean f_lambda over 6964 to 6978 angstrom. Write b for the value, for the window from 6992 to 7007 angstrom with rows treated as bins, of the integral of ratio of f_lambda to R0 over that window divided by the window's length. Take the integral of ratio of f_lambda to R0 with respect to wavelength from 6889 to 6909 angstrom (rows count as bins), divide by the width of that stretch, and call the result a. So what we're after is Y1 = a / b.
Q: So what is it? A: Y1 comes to 1.057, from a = 0.996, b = 0.942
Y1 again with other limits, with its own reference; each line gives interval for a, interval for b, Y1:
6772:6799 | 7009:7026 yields 0.980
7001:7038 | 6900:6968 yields 0.981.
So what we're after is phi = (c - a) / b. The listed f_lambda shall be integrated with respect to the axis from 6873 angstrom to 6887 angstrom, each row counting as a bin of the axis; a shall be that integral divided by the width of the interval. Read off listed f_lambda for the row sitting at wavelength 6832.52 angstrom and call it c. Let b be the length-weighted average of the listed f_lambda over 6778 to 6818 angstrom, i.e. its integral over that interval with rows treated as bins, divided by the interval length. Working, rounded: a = 10.3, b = 10.3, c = 10.3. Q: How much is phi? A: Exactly 0.004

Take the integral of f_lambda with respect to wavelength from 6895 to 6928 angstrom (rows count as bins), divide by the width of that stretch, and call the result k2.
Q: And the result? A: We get 10.7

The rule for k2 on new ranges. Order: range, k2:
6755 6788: 10.2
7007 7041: 10.4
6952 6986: 10.4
